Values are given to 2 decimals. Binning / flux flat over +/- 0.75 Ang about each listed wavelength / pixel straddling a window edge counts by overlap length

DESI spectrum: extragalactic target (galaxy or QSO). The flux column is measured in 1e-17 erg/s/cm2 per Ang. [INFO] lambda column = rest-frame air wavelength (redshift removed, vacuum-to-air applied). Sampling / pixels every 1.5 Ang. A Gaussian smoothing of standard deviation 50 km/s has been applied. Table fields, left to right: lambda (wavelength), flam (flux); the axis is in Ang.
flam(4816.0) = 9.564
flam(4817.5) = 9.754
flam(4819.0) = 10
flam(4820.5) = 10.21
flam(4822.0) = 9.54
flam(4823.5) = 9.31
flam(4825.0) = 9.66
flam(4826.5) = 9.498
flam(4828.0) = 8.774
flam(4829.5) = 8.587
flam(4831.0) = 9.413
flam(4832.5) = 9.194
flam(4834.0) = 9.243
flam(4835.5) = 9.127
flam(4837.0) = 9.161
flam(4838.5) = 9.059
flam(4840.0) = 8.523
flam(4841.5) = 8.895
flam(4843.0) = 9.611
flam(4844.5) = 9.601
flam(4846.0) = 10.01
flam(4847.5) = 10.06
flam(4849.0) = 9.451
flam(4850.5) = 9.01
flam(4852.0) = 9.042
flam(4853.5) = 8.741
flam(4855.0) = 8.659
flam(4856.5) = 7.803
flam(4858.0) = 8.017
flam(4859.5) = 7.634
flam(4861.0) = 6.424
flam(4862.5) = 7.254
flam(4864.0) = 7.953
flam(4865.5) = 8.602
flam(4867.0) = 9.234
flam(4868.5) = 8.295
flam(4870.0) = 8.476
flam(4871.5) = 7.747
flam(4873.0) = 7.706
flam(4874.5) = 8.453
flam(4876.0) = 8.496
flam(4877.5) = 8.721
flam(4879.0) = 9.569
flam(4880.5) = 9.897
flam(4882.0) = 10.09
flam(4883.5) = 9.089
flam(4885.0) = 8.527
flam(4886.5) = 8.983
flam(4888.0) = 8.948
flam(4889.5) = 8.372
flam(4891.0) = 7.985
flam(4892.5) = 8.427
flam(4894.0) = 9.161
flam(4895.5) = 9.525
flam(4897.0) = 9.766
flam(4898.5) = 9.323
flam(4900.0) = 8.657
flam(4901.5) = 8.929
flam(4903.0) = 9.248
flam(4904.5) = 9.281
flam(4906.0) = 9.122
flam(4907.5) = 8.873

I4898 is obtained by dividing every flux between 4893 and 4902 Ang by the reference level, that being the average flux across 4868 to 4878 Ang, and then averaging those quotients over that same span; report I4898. 1.12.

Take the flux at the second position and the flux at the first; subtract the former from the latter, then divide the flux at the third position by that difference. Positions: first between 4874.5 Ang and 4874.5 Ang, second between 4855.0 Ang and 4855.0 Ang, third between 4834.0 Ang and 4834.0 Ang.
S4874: -45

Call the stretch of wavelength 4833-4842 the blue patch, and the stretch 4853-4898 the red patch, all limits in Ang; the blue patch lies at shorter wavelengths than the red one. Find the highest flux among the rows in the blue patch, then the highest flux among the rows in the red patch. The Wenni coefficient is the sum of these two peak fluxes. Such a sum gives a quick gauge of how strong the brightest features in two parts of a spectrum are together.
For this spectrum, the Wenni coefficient 19.3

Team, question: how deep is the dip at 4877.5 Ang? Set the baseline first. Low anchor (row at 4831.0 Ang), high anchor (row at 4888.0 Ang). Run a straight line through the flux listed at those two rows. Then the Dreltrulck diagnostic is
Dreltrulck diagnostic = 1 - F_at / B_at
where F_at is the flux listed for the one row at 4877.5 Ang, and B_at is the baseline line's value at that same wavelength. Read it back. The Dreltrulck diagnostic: 0.035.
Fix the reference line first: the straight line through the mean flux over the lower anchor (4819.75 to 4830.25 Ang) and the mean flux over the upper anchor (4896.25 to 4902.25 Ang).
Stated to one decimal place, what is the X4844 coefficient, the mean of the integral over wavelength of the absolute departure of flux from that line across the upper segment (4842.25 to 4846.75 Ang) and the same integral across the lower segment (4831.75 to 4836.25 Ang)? 1.3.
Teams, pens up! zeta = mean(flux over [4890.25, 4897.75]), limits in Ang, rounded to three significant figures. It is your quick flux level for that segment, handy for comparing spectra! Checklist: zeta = 8.97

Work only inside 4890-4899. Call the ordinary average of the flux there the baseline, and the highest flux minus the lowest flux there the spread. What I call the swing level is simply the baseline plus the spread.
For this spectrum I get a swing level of 10.8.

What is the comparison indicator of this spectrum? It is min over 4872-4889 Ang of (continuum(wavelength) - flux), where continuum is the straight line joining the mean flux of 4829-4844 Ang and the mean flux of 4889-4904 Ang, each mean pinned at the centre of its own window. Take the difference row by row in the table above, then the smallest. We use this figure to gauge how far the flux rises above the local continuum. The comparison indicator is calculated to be -1.1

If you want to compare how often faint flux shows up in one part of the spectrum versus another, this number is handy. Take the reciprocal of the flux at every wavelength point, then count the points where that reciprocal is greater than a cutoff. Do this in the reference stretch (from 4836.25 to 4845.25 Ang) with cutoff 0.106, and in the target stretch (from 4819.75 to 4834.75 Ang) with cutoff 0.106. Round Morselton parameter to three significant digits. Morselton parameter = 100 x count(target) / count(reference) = 150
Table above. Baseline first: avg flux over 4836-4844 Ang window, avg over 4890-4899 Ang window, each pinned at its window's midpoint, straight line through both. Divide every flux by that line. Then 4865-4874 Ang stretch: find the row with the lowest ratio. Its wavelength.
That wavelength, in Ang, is 4873.0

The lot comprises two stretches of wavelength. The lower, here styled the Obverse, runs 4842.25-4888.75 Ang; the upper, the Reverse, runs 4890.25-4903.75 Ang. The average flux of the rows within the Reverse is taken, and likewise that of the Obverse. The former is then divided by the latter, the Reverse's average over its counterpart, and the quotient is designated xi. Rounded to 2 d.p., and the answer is 1.03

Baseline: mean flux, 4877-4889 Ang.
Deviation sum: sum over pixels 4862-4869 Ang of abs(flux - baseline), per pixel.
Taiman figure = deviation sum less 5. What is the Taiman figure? -0.2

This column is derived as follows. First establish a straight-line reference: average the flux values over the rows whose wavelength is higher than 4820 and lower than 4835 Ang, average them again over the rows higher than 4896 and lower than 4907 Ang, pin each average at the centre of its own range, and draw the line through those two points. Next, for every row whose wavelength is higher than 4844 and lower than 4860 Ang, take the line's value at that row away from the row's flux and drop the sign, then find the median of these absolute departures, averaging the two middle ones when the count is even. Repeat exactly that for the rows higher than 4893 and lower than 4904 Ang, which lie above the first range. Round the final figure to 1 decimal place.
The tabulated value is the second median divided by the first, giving 0.4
